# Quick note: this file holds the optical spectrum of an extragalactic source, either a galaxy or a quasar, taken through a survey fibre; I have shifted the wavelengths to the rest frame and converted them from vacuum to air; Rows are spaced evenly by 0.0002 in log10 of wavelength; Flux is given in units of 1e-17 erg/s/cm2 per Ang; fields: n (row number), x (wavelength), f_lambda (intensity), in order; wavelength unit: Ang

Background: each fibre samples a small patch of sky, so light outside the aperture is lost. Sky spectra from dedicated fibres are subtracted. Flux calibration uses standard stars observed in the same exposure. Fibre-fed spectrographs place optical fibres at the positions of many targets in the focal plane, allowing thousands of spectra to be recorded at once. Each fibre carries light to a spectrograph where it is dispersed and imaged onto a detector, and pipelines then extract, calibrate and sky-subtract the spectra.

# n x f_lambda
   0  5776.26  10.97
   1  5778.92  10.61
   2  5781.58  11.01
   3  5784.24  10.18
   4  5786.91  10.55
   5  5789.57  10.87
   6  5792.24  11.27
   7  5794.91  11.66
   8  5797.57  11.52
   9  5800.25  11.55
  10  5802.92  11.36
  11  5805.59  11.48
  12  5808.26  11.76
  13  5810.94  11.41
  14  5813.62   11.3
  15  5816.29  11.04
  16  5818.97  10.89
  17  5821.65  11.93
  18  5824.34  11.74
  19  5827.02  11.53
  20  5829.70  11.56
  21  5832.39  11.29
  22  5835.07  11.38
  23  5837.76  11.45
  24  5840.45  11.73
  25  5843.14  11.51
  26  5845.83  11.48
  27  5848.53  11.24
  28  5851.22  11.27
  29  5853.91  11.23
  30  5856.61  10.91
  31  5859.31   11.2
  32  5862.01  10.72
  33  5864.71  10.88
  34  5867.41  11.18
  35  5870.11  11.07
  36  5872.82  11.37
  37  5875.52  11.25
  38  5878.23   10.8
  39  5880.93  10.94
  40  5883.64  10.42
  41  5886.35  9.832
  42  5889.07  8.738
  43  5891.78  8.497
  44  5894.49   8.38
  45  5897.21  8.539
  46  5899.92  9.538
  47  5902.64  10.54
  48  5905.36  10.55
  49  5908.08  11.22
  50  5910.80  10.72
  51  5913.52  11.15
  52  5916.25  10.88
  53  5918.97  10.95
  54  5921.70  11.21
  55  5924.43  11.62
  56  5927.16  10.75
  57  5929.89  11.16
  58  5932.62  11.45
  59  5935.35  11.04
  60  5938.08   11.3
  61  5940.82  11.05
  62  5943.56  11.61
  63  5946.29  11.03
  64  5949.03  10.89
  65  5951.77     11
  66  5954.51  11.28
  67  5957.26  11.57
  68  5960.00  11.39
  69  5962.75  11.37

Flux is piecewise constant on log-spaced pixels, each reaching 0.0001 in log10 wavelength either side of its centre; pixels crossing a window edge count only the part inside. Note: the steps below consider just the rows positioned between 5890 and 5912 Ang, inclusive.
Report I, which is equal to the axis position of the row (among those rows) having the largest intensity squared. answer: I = 5908.08 Ang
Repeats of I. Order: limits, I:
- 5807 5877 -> 5821.65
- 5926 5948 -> 5943.56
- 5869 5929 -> 5924.43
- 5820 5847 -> 5821.65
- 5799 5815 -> 5808.26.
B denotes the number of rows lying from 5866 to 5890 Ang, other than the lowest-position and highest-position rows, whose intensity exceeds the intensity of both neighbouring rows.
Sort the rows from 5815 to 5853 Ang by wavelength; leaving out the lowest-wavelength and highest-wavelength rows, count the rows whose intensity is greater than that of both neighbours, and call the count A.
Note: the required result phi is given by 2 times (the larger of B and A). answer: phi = 6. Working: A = 3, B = 2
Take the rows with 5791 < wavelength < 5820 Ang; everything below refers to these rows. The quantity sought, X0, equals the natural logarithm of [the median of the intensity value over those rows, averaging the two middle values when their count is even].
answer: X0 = 2.43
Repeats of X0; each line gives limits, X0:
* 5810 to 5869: 2.42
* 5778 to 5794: 2.37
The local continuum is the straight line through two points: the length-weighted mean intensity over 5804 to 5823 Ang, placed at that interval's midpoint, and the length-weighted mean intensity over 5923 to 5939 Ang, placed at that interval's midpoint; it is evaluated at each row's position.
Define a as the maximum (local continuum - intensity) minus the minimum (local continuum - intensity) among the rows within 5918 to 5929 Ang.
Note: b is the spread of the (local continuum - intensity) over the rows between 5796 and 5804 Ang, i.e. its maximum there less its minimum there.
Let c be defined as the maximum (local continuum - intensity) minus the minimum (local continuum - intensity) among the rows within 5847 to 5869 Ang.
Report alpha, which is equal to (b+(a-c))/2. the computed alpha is 0.3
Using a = 0.9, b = 0.19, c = 0.53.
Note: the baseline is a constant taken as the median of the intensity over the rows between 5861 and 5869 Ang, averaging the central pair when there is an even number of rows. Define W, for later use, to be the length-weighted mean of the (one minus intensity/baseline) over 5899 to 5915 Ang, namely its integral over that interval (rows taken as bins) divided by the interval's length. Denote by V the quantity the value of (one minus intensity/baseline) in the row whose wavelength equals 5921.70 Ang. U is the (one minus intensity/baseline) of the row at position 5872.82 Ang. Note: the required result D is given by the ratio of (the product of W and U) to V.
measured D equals 0.03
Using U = -0.05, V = -0.03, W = 0.021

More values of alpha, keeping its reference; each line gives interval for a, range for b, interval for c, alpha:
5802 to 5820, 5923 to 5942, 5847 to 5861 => 0.7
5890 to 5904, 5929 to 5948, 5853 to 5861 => 1.2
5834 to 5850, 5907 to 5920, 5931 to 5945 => 0.2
